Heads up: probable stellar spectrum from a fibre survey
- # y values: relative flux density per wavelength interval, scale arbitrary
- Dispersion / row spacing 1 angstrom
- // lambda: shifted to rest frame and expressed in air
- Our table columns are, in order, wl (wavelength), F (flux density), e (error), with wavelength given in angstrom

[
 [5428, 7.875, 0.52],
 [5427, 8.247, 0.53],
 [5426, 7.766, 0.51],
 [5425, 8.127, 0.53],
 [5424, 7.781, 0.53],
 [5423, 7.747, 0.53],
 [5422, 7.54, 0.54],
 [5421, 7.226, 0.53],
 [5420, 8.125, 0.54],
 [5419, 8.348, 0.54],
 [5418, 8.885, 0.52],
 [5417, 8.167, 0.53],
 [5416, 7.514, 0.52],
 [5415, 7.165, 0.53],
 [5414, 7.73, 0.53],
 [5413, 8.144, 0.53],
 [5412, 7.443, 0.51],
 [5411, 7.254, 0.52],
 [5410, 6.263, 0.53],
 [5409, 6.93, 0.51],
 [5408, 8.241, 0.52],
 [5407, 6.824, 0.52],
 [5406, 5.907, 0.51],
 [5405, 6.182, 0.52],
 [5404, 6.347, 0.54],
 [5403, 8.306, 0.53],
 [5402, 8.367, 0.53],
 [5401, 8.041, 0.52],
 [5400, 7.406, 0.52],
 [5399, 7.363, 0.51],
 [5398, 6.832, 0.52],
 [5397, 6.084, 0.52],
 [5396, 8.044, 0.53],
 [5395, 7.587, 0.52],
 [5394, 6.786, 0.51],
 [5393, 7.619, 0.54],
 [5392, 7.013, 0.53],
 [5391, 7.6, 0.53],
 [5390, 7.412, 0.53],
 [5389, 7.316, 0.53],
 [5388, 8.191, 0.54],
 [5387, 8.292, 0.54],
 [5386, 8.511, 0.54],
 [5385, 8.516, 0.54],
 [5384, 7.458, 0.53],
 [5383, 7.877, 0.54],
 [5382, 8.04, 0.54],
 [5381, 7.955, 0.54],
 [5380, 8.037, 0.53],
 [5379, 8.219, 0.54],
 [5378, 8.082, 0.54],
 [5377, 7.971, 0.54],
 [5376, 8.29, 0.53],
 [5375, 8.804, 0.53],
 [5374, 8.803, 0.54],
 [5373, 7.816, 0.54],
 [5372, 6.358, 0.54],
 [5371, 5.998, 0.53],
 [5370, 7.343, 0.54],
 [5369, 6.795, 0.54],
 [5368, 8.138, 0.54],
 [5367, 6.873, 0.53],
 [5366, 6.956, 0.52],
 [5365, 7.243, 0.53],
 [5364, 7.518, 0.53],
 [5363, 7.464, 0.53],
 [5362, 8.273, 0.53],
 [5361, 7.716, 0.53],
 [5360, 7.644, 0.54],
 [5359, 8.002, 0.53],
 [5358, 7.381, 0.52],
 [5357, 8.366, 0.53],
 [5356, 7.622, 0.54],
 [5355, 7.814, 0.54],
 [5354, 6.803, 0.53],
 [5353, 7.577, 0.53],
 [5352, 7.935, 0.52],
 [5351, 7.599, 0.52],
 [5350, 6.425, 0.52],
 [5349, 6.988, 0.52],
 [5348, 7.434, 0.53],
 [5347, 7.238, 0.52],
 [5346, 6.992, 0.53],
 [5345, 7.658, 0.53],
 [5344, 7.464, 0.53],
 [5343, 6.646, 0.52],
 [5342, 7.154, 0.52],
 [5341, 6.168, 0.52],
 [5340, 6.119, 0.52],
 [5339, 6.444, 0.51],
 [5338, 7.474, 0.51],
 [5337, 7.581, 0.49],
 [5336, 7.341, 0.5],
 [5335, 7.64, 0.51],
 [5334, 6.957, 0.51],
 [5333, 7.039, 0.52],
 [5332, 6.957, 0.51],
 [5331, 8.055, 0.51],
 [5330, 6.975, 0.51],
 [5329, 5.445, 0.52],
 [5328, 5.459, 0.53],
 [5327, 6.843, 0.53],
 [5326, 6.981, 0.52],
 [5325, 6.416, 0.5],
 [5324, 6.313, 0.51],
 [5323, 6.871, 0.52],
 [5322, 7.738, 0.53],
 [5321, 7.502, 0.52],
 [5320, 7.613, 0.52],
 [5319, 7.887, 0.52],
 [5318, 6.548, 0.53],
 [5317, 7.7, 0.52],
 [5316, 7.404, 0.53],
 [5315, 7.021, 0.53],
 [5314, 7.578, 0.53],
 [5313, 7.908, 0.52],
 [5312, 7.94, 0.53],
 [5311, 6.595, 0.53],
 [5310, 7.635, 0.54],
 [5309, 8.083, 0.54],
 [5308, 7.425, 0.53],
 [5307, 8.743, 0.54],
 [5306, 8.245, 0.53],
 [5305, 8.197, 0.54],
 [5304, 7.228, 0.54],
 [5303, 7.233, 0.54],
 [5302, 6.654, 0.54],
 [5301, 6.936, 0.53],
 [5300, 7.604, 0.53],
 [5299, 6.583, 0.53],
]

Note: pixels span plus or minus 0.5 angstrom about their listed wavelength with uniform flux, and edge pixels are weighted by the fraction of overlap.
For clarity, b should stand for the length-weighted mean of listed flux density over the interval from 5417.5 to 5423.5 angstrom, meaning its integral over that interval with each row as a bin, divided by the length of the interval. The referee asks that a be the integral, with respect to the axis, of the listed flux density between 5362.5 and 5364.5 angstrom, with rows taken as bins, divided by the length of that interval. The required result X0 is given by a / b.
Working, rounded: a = 7.5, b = 7.98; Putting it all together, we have 0.94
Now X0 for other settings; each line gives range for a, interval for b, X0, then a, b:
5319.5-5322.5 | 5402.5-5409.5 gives 1.09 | 7.6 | 6.96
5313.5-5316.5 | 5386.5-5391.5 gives 0.94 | 7.3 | 7.76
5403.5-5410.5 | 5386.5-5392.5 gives 0.87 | 6.7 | 7.64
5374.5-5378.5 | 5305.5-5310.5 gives 1.03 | 8.3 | 8.03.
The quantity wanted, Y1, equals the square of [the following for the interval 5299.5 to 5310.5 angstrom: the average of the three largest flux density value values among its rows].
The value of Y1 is 70.5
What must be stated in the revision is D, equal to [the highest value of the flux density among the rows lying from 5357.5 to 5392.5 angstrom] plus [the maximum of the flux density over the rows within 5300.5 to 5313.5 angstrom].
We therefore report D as 17.5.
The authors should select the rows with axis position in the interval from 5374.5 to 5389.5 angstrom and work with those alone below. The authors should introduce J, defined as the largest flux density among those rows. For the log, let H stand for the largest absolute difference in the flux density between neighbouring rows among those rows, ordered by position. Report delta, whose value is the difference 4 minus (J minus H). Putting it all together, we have -3.75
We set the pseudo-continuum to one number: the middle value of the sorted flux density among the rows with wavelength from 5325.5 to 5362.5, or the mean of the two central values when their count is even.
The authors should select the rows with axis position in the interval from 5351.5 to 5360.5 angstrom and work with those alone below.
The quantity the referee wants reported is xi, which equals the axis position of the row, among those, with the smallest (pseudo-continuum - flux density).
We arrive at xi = 5357 angstrom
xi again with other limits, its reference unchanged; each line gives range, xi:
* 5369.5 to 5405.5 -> 5375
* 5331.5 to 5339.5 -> 5335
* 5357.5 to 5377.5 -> 5375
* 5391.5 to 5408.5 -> 5402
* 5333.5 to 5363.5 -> 5357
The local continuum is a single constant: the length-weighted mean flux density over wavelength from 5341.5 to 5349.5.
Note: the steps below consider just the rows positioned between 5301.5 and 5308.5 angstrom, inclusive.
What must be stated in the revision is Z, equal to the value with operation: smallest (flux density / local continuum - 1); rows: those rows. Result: -0.08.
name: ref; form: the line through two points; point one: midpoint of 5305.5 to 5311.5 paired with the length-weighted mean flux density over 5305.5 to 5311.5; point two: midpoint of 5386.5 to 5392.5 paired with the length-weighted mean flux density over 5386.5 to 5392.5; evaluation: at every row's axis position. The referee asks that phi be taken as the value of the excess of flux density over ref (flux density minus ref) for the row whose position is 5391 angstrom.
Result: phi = 0.0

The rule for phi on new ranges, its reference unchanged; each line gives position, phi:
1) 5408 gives 0.6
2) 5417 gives 0.6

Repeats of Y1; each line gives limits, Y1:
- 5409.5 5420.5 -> 71.7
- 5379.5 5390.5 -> 71.2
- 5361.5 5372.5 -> 63.6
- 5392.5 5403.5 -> 67.9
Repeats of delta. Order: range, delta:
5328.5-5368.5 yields -2.84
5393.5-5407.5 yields -2.41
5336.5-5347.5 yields -2.63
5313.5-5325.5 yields -2.55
